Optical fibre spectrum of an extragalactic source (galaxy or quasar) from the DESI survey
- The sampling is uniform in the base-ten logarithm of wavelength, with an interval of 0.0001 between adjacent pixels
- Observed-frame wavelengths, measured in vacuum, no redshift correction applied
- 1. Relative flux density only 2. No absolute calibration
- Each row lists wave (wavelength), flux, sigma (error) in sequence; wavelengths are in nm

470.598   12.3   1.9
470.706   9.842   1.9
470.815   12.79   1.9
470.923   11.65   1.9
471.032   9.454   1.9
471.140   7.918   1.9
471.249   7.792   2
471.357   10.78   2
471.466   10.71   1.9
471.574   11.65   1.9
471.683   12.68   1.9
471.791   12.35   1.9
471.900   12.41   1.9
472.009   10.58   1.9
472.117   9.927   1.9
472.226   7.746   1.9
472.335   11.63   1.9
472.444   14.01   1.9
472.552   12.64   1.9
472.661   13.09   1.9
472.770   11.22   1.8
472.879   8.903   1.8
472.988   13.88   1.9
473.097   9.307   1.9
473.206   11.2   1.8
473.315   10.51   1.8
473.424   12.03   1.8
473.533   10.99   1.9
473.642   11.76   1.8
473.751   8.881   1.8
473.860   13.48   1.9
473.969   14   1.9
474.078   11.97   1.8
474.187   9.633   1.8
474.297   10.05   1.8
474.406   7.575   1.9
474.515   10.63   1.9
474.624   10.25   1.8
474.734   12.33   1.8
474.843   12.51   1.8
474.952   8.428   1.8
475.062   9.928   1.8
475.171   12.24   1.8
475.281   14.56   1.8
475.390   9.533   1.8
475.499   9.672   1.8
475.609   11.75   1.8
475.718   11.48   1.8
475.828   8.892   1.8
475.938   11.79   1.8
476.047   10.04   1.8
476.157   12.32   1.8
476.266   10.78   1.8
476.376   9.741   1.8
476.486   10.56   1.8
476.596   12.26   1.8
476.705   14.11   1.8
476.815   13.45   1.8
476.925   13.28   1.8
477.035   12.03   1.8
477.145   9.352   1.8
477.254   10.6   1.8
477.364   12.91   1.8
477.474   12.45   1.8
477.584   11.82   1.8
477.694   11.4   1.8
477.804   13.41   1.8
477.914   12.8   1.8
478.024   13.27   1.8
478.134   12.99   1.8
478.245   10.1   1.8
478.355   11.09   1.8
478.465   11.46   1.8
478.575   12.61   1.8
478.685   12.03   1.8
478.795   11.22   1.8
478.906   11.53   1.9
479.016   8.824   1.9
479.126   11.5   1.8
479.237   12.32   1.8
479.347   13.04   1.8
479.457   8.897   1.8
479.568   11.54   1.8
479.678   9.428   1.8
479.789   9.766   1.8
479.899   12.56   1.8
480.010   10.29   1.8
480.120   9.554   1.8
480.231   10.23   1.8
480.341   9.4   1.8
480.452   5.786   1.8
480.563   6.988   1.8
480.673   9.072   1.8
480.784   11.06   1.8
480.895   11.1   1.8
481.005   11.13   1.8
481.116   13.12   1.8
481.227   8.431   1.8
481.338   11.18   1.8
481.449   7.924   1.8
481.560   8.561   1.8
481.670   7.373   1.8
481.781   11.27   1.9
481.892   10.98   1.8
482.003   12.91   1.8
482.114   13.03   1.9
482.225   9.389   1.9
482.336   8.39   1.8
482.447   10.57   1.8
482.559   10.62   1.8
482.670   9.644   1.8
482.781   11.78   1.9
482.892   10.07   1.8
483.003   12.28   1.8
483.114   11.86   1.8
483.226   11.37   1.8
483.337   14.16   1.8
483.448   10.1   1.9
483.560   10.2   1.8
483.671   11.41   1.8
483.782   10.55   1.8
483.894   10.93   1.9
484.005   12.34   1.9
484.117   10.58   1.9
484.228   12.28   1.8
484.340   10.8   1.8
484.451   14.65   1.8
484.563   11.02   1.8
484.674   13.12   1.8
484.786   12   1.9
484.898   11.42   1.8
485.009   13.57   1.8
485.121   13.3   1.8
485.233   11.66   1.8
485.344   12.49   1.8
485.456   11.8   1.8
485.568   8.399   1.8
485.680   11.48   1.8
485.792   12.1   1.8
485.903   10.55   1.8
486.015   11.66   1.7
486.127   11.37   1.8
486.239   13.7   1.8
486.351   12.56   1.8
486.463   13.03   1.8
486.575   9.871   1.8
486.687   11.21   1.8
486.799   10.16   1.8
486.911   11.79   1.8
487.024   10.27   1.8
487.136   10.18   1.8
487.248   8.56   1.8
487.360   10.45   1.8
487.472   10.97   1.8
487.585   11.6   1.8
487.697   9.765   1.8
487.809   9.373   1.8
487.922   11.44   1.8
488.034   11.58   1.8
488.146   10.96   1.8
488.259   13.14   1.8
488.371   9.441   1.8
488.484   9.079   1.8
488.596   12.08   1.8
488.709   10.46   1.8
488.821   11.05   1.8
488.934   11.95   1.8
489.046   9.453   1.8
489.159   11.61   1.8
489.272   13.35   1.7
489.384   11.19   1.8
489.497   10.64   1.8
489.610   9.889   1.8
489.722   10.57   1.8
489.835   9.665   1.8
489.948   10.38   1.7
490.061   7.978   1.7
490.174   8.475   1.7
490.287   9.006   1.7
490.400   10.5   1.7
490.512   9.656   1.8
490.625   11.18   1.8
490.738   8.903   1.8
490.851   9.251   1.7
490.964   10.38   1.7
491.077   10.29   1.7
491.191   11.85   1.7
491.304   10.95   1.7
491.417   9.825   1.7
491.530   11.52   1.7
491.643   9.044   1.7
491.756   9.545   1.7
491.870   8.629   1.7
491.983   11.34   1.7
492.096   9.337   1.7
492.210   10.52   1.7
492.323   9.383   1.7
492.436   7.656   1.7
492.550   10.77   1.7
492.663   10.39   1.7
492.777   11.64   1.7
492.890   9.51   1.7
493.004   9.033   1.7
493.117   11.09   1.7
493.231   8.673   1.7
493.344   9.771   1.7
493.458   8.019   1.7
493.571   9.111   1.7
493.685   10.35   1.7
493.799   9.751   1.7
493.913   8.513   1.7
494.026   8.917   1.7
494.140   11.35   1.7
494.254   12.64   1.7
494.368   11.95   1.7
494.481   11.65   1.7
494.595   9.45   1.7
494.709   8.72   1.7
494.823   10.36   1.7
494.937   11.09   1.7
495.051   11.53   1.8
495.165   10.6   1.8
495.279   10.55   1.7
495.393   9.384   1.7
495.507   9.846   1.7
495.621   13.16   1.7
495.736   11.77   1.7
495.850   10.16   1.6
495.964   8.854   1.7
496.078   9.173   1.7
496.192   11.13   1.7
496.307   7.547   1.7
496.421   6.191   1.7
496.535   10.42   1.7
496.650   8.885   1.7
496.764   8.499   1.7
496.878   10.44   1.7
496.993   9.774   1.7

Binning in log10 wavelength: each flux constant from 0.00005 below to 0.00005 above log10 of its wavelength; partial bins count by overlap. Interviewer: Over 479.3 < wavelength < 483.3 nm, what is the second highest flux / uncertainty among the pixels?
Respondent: 7.24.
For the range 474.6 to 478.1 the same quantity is 7.84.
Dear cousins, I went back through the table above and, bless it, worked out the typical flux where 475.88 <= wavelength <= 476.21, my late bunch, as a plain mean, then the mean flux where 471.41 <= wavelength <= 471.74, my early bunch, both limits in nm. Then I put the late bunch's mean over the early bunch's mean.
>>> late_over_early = 0.97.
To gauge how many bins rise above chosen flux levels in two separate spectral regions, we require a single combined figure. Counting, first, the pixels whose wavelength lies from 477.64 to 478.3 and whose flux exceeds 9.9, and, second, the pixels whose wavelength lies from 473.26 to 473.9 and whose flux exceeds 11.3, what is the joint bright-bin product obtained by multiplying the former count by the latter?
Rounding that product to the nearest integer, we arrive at 18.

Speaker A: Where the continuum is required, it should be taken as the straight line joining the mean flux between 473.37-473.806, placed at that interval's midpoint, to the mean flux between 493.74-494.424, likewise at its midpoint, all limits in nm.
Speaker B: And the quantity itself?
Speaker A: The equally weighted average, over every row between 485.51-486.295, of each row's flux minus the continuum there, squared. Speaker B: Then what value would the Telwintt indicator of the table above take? 2.6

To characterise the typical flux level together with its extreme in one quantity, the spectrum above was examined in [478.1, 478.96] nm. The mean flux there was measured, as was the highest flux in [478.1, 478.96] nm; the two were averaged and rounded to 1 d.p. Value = 12.3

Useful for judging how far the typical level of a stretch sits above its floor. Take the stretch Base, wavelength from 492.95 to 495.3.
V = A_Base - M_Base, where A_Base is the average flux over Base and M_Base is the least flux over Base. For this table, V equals 2.1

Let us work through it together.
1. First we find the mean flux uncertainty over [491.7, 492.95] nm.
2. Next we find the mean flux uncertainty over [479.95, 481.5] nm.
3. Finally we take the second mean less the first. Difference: 0.10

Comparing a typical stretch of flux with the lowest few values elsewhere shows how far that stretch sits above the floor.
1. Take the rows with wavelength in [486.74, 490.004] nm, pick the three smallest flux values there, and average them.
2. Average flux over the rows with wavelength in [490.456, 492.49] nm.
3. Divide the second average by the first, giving 1.11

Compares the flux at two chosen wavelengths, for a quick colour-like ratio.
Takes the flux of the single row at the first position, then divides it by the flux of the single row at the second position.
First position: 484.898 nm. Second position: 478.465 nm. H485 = 1.00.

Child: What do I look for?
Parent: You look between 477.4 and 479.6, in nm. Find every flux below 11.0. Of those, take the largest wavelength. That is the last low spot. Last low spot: 479.457 nm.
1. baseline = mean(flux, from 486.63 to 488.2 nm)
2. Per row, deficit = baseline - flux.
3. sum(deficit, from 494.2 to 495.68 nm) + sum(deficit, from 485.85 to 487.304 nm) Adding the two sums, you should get -10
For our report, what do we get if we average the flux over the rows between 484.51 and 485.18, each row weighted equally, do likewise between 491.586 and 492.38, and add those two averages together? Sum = 22.1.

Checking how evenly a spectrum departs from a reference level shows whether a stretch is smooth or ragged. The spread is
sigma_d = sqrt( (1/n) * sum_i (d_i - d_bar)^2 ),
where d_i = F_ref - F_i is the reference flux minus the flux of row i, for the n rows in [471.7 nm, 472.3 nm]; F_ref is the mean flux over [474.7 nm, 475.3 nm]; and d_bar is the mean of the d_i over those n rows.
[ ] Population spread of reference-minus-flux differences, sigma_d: 1.73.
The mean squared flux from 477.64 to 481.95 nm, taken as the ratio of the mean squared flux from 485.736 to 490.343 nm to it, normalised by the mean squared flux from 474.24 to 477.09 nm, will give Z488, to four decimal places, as 0.0079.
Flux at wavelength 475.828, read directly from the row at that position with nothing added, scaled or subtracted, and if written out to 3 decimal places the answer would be 8.892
